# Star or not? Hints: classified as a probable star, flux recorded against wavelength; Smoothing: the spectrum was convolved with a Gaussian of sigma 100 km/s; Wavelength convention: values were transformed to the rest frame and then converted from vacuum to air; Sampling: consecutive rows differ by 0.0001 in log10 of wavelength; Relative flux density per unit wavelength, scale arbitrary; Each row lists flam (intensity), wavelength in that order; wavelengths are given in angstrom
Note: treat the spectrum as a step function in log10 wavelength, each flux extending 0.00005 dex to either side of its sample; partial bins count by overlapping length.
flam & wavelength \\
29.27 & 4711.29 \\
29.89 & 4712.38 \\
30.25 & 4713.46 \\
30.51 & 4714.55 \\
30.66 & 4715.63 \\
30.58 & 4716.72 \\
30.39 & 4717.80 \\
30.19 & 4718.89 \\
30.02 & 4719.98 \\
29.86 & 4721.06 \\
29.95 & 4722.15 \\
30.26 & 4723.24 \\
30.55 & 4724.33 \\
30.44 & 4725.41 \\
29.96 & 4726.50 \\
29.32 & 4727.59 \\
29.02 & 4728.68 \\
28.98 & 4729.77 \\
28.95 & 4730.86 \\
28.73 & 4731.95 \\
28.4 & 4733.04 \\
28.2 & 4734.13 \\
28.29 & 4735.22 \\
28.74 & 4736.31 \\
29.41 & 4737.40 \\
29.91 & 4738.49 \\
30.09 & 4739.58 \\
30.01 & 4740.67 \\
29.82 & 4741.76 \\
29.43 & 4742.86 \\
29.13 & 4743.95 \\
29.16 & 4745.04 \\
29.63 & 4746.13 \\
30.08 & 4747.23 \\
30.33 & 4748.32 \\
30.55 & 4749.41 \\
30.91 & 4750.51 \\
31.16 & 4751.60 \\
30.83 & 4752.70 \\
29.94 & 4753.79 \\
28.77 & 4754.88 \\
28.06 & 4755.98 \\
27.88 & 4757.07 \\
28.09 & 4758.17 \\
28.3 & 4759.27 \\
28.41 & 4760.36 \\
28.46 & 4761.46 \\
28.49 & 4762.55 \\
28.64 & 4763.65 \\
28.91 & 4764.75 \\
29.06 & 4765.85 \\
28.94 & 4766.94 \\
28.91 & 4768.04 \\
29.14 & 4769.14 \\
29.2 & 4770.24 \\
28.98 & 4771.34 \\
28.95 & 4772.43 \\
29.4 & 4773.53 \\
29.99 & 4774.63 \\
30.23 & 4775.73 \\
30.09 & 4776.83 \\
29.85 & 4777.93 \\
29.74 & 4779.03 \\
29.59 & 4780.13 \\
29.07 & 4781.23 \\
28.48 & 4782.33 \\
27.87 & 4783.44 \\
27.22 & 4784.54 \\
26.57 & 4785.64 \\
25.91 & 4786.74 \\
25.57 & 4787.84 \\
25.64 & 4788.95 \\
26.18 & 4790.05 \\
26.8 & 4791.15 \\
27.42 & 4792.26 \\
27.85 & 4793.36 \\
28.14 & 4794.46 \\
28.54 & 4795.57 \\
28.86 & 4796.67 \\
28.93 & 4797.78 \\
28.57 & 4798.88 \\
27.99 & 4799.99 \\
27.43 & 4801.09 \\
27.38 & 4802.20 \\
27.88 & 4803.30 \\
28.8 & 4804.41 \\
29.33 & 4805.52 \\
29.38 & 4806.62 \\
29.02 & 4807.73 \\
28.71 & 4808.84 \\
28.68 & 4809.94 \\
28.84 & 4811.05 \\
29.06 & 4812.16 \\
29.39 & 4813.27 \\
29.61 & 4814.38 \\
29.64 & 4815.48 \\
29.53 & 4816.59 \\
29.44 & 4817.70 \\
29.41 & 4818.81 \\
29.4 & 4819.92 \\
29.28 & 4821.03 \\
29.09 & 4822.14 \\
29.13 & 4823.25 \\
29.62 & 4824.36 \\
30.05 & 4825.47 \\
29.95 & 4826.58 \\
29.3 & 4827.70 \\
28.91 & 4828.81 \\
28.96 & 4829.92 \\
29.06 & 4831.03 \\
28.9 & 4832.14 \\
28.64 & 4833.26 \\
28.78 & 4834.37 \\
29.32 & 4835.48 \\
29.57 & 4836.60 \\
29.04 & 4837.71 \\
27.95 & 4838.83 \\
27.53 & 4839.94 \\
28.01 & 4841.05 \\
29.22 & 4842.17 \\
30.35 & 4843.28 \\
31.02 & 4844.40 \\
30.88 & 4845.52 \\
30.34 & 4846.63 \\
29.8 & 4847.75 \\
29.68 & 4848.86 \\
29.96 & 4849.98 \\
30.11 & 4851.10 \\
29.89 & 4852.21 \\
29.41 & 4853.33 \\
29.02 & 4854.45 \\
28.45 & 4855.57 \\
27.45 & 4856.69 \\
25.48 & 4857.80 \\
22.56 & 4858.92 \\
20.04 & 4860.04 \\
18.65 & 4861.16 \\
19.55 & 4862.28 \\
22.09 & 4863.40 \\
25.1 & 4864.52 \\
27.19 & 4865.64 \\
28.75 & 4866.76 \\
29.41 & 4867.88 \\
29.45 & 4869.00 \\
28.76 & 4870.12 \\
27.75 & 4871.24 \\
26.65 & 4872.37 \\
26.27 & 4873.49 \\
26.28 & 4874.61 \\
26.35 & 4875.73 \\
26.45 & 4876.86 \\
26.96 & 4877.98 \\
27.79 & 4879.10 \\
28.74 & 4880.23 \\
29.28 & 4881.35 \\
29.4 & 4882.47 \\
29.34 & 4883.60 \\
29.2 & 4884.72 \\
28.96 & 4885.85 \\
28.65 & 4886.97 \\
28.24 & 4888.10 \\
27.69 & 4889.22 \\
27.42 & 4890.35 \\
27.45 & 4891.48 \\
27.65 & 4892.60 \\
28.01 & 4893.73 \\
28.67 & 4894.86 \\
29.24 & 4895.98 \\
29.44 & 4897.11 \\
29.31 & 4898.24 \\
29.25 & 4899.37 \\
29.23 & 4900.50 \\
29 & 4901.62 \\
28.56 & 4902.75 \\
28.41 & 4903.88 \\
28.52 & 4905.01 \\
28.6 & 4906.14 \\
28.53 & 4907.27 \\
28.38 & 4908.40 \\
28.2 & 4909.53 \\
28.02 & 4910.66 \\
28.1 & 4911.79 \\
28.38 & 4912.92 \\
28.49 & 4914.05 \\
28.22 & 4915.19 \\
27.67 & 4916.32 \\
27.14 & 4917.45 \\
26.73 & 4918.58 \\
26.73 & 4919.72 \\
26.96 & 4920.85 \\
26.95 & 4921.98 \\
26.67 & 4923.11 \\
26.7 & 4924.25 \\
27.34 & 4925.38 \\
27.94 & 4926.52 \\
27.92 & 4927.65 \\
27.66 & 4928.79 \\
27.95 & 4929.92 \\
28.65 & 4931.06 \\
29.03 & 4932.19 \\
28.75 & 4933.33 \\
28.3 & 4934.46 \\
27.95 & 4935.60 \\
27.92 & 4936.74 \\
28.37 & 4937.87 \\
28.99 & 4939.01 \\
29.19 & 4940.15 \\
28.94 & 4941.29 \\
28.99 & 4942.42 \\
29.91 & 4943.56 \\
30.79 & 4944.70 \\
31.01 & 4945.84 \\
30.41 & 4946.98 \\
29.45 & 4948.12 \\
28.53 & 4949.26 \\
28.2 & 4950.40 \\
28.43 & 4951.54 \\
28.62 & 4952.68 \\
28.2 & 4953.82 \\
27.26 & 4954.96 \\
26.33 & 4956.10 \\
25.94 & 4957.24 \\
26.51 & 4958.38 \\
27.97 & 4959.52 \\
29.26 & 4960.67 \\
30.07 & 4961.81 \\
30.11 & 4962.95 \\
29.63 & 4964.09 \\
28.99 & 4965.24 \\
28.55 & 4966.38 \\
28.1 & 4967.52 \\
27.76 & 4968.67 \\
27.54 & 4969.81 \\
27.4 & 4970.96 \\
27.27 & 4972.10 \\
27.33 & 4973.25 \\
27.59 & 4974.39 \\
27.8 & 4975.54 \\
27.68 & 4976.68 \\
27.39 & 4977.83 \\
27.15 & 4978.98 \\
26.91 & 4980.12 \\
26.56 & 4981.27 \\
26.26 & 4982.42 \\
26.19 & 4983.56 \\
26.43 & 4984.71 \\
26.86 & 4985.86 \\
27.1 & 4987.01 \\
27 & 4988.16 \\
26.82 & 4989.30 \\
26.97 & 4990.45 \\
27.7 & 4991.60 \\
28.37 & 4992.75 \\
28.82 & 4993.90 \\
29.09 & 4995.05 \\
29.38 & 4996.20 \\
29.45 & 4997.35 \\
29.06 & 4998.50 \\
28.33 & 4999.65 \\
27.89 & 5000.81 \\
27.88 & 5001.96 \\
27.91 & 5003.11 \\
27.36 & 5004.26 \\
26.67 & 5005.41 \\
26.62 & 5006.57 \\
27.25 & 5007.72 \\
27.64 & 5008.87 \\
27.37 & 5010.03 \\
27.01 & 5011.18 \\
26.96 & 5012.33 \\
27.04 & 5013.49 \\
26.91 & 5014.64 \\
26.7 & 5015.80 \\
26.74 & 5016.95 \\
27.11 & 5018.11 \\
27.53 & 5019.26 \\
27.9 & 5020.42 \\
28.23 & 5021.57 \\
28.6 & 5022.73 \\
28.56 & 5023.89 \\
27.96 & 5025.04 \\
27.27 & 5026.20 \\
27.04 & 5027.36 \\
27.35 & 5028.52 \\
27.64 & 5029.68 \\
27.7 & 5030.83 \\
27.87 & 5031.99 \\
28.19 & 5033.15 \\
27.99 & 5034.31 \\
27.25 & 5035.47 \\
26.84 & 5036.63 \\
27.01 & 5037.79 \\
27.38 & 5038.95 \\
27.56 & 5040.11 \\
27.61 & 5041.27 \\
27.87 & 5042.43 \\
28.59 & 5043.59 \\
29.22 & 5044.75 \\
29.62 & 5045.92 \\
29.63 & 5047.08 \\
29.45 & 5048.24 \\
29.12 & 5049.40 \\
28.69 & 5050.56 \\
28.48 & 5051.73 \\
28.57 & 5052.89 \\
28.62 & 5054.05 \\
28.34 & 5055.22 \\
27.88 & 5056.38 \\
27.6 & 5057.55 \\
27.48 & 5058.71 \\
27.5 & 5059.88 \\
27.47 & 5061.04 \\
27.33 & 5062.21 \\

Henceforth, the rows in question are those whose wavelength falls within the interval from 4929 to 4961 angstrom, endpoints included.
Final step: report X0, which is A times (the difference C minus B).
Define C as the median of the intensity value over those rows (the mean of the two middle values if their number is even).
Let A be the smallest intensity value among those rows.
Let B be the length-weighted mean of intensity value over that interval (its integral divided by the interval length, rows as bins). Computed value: 1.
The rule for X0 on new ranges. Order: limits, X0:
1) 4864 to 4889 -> 12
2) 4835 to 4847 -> -1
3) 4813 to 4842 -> 4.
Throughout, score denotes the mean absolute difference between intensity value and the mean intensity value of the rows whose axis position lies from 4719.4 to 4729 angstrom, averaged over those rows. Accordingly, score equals 0.35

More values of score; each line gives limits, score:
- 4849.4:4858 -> 1.20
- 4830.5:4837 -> 0.27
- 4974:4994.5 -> 0.55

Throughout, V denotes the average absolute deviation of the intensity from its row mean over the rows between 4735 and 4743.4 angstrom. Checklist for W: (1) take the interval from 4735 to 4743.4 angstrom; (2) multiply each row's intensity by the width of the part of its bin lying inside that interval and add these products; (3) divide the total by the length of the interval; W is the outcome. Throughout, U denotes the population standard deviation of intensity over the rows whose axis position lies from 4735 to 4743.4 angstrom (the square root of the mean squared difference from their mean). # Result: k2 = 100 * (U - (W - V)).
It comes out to -2840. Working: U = 0.60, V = 0.5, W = 29.5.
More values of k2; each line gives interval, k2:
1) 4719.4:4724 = -2975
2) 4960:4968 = -2795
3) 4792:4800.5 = -2739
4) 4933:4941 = -2763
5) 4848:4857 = -2775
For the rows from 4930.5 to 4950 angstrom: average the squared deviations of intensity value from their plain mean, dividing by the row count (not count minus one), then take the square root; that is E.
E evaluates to 0.9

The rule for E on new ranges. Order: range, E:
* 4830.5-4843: 0.6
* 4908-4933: 0.7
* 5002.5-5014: 0.4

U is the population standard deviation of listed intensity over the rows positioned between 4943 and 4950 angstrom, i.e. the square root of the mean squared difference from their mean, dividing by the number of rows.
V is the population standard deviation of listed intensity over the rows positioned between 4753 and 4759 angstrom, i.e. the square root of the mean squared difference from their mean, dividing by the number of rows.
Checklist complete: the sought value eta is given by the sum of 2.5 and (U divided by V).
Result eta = 3.61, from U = 0.84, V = 0.8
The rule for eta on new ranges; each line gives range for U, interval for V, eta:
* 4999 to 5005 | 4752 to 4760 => 2.80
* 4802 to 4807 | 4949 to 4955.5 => 4.27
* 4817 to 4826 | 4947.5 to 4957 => 2.82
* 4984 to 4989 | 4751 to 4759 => 2.70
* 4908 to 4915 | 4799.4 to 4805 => 2.83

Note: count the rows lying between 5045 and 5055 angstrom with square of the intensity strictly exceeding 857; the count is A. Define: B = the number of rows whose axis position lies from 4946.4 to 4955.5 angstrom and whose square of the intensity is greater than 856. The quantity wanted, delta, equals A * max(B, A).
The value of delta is 9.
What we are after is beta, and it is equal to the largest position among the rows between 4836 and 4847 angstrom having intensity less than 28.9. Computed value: 4841.05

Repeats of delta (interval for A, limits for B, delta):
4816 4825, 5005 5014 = 36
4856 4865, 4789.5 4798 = 0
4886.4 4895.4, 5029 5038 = 0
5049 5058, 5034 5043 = 0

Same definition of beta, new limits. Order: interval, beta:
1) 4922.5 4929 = 4928.79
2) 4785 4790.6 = 4790.05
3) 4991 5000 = 4999.65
